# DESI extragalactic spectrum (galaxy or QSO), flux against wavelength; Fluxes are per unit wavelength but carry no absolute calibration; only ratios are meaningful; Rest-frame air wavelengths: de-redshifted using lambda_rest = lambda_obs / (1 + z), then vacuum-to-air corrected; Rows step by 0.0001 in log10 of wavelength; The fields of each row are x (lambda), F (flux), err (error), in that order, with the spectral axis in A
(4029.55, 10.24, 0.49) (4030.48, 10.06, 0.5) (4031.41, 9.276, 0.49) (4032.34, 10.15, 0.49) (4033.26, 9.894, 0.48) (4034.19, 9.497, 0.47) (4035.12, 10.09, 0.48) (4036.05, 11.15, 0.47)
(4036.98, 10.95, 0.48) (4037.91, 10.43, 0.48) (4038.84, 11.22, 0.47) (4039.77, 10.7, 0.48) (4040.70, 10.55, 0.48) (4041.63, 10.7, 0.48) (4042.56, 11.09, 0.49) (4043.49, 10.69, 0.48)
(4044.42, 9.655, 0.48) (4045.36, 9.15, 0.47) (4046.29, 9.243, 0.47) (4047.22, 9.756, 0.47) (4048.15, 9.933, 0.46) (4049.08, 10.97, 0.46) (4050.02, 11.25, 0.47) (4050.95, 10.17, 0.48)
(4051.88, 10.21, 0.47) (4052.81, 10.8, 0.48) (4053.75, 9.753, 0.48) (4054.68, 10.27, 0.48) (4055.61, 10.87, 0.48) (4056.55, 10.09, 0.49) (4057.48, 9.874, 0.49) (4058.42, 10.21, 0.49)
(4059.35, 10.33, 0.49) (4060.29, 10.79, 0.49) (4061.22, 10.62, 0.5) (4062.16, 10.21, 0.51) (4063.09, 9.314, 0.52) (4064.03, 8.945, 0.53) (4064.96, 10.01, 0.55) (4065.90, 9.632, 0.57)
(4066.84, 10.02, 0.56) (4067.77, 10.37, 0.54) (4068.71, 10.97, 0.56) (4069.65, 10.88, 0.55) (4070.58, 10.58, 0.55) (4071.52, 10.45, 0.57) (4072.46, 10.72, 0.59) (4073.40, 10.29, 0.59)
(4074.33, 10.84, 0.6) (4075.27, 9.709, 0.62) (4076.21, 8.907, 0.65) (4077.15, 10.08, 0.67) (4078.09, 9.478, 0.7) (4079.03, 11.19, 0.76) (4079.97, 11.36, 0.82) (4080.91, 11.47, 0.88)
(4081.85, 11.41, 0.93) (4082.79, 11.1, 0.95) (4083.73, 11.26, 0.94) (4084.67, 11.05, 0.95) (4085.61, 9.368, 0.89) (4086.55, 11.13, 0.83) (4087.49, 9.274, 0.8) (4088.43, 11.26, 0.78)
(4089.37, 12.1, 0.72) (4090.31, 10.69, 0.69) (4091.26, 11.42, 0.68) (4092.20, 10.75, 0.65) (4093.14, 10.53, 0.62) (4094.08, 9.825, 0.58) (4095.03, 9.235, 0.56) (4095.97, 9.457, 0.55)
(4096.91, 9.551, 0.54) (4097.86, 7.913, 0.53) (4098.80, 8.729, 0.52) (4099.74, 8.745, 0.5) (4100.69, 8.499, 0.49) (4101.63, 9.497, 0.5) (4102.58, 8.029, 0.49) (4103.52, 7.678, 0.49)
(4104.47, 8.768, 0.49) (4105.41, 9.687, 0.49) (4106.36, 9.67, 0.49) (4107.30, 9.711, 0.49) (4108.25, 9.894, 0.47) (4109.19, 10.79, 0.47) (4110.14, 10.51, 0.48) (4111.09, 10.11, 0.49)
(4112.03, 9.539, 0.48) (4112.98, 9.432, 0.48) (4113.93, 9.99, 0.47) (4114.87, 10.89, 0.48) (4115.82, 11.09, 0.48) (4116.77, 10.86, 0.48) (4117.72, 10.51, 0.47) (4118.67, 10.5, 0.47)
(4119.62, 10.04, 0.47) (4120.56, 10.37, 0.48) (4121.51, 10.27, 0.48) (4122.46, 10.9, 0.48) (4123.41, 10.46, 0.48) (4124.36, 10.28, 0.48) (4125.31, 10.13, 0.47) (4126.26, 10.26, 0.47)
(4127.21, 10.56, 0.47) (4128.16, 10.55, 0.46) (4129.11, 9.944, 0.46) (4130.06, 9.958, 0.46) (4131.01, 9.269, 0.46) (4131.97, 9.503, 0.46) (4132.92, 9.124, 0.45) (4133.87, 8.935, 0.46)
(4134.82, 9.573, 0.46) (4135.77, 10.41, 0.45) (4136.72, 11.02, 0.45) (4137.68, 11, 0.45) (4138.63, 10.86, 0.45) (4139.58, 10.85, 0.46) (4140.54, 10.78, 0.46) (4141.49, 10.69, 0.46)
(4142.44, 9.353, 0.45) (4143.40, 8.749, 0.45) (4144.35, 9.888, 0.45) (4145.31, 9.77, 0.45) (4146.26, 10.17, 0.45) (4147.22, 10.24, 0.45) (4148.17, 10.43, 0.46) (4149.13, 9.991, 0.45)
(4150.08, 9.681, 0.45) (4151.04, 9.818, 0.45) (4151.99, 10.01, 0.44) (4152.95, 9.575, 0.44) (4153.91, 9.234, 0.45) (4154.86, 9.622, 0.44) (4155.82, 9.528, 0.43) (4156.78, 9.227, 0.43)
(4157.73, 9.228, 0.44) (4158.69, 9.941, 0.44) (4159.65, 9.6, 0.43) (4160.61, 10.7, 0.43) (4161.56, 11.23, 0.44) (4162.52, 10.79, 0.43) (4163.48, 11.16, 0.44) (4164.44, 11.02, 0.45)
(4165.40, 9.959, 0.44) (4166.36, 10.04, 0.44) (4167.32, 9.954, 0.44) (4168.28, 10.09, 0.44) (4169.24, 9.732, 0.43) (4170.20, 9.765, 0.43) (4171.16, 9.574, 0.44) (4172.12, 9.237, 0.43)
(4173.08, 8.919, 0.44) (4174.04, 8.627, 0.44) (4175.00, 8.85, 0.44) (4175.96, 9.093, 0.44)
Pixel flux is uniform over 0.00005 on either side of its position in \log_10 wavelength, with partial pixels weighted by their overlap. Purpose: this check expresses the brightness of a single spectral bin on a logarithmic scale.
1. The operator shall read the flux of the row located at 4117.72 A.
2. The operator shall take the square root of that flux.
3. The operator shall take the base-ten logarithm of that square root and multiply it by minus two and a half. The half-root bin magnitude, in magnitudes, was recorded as -1.277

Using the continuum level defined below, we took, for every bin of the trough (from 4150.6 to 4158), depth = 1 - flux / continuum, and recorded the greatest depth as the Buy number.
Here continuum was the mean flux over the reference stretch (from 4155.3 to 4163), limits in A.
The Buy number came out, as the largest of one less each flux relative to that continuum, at 0.080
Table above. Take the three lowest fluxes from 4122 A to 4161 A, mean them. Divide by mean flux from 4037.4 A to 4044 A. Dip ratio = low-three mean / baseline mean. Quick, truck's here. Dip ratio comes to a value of 0.830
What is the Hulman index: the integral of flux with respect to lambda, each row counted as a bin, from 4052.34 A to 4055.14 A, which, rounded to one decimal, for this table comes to 28.8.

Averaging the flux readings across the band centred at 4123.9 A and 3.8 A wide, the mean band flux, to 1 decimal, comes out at 10.4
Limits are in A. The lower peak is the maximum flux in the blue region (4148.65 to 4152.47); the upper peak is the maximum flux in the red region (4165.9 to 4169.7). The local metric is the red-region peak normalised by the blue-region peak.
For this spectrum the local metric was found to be 1.01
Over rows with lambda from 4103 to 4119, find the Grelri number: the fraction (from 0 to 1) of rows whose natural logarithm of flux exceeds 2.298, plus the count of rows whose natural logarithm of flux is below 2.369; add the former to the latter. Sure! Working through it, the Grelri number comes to 13.5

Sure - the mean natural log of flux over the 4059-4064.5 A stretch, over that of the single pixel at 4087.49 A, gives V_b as 1.03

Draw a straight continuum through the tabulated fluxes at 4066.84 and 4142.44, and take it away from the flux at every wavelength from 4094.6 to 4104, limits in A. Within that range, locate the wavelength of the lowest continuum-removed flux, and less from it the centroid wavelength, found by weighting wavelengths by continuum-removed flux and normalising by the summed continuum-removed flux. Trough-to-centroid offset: 3.2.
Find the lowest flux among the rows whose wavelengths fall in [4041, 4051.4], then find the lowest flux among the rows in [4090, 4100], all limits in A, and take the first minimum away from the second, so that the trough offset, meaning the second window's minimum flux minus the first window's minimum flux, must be -1.2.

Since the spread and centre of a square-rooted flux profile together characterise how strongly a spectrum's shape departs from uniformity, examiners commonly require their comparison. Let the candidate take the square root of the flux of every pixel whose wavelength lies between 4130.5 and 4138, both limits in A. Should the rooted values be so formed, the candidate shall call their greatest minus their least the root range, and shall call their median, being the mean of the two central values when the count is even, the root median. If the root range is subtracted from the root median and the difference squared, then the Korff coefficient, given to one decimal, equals 7.6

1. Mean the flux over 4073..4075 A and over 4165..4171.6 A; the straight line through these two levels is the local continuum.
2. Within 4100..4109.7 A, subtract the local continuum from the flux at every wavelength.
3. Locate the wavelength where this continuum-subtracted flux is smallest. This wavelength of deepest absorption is 4103.52 A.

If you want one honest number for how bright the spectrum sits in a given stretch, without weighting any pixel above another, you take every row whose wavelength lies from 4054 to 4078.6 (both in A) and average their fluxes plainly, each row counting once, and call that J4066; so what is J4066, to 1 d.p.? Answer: 10.2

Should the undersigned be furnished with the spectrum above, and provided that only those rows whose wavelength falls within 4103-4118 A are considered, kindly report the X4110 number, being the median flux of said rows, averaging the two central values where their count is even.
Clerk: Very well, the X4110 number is 9.9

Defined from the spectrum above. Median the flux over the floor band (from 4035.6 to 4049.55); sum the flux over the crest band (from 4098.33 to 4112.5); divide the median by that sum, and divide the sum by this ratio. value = 1830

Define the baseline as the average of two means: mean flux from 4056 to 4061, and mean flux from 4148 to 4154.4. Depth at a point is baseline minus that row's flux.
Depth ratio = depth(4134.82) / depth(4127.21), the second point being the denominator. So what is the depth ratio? -0.9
